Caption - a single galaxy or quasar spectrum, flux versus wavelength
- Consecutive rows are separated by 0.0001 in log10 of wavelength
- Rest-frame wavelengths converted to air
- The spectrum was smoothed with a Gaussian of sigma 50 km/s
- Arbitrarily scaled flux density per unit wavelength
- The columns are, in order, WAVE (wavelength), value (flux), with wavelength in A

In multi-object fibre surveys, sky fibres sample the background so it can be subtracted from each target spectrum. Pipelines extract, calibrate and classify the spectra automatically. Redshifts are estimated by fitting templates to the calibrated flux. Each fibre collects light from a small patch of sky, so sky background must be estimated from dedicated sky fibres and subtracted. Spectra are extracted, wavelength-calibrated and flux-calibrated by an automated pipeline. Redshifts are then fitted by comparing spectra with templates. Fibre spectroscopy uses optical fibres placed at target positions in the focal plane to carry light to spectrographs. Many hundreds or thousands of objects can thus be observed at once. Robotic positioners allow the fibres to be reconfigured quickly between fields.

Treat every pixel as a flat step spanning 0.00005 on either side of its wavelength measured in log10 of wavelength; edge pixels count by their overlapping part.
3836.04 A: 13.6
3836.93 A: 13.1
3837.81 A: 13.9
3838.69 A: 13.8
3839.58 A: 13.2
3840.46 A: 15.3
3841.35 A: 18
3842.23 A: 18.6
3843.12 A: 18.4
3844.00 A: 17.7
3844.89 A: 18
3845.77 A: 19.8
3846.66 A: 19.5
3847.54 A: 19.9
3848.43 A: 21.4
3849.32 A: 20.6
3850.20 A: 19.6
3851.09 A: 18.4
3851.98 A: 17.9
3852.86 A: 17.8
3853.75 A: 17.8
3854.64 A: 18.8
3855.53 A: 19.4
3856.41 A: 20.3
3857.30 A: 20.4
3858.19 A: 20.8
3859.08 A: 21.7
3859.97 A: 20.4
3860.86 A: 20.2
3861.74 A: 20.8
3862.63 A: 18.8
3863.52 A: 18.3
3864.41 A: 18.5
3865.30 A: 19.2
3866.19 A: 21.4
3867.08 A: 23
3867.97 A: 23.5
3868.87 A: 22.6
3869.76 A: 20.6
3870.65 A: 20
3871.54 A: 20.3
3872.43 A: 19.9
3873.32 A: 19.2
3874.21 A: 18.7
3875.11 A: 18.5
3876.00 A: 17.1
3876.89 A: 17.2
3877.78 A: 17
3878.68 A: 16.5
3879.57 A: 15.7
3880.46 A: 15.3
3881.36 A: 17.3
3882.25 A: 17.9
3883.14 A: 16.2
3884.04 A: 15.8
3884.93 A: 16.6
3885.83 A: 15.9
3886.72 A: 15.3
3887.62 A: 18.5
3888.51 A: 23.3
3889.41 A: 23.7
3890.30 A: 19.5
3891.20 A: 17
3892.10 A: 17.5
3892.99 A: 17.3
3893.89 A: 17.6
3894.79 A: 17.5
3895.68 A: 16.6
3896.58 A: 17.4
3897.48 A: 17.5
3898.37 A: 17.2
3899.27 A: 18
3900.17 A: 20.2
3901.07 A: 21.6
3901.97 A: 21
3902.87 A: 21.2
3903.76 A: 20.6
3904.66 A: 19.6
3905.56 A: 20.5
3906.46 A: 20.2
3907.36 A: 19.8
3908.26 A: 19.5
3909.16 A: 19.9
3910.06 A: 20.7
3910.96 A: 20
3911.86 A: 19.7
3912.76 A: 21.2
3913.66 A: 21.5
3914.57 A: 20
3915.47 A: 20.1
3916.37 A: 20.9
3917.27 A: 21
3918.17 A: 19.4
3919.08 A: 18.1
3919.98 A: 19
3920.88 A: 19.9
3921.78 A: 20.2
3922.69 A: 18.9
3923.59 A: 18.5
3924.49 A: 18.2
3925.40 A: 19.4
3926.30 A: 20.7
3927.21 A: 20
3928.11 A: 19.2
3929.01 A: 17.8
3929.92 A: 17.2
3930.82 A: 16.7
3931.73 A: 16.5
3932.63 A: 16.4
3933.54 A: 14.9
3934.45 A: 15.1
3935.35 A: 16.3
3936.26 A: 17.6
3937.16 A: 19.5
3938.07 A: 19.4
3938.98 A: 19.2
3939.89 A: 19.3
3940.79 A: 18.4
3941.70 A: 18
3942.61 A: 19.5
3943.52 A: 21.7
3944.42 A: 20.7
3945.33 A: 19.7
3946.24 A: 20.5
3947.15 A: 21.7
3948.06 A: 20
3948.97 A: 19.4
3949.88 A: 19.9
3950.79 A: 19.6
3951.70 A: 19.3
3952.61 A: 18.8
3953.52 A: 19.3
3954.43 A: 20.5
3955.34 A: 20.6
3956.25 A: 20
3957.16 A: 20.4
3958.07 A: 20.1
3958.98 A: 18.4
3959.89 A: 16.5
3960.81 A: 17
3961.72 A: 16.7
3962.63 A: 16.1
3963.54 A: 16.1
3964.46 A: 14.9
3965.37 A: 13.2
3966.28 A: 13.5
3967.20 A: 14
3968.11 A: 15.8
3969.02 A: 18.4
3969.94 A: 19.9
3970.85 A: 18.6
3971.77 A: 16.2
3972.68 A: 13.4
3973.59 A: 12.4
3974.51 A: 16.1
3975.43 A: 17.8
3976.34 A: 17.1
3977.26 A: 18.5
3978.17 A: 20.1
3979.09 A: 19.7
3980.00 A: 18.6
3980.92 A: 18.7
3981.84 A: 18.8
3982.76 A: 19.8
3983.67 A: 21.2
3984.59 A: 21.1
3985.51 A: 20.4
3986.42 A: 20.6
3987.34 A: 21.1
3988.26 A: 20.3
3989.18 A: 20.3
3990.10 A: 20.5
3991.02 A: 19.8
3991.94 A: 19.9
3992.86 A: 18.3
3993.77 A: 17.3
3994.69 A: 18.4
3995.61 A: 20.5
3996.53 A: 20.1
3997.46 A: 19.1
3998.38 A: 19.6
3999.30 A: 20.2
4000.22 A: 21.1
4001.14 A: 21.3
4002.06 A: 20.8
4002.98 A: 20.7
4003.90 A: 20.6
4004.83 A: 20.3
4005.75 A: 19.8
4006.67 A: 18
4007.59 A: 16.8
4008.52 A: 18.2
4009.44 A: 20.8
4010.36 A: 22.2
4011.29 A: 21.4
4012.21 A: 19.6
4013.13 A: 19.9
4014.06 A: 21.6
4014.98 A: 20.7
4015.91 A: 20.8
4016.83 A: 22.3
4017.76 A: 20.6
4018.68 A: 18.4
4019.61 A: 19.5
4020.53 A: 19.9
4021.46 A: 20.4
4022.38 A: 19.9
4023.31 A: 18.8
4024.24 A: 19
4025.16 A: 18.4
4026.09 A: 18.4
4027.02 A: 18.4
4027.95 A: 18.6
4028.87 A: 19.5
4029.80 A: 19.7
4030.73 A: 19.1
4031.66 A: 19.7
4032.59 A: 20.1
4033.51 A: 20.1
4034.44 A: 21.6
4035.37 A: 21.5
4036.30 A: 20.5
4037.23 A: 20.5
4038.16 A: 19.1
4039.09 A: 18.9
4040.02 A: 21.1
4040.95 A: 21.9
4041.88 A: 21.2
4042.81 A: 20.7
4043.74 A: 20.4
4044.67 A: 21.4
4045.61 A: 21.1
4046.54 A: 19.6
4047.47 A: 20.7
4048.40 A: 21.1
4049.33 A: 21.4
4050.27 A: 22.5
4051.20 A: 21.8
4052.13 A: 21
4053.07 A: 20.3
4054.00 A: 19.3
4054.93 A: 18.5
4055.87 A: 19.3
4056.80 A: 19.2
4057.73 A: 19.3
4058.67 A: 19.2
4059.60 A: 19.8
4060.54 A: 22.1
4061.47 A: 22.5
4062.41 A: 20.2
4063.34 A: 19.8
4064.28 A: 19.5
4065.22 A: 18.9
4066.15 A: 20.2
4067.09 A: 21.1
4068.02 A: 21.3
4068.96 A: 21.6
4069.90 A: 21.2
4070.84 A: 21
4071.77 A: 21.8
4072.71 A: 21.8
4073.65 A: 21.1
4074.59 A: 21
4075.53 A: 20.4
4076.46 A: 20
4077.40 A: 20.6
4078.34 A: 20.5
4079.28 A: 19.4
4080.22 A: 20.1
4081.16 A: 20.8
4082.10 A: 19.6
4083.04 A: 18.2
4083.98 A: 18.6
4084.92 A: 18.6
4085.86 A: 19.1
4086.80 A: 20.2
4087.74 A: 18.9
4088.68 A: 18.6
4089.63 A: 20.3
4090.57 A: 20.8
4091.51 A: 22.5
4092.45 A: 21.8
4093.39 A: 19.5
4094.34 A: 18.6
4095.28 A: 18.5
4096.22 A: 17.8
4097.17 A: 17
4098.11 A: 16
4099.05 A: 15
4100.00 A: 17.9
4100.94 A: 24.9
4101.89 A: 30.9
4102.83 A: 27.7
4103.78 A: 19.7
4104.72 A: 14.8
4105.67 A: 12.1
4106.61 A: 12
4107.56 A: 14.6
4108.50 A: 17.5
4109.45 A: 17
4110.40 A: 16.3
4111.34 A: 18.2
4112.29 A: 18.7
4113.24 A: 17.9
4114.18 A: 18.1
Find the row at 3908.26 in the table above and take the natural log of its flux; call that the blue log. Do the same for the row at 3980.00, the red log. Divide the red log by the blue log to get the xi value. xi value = 0.98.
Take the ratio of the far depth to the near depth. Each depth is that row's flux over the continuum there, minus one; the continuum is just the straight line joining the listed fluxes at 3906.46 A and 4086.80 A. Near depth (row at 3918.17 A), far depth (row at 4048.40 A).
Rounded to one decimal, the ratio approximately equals -1.1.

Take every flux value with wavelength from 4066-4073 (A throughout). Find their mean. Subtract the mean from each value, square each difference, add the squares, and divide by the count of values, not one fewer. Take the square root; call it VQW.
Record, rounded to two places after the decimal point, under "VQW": 0.49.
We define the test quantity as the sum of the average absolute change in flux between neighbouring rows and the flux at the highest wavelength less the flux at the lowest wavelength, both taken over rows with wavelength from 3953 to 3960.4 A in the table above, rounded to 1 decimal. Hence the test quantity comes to -1.9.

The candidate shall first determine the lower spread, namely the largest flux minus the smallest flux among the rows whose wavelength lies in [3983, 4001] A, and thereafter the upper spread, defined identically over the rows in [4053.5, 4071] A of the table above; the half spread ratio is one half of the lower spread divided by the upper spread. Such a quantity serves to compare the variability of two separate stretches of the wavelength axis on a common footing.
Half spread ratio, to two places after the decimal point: 0.49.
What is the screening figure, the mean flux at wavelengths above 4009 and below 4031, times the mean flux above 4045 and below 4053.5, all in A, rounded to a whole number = 419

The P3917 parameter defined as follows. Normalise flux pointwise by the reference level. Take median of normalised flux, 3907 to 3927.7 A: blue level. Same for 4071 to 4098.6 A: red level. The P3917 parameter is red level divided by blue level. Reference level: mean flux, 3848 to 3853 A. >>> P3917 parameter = 1.01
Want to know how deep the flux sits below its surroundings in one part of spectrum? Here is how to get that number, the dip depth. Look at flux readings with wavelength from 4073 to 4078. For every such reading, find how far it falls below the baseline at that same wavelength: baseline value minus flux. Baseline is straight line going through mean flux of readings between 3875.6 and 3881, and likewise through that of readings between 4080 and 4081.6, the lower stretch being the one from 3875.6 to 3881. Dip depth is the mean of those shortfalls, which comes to -0.27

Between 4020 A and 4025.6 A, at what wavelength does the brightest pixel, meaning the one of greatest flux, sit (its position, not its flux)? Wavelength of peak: 4021.46 A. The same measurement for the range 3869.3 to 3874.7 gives 3869.76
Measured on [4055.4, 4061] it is 4060.54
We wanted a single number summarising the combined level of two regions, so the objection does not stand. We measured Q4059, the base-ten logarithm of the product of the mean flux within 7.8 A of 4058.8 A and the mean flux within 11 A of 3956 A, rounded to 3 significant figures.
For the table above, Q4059 2.57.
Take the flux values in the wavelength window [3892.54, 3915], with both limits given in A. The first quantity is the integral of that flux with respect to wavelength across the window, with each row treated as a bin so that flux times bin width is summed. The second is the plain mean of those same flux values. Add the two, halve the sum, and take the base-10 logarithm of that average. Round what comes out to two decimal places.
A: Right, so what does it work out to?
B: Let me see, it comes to 2.36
